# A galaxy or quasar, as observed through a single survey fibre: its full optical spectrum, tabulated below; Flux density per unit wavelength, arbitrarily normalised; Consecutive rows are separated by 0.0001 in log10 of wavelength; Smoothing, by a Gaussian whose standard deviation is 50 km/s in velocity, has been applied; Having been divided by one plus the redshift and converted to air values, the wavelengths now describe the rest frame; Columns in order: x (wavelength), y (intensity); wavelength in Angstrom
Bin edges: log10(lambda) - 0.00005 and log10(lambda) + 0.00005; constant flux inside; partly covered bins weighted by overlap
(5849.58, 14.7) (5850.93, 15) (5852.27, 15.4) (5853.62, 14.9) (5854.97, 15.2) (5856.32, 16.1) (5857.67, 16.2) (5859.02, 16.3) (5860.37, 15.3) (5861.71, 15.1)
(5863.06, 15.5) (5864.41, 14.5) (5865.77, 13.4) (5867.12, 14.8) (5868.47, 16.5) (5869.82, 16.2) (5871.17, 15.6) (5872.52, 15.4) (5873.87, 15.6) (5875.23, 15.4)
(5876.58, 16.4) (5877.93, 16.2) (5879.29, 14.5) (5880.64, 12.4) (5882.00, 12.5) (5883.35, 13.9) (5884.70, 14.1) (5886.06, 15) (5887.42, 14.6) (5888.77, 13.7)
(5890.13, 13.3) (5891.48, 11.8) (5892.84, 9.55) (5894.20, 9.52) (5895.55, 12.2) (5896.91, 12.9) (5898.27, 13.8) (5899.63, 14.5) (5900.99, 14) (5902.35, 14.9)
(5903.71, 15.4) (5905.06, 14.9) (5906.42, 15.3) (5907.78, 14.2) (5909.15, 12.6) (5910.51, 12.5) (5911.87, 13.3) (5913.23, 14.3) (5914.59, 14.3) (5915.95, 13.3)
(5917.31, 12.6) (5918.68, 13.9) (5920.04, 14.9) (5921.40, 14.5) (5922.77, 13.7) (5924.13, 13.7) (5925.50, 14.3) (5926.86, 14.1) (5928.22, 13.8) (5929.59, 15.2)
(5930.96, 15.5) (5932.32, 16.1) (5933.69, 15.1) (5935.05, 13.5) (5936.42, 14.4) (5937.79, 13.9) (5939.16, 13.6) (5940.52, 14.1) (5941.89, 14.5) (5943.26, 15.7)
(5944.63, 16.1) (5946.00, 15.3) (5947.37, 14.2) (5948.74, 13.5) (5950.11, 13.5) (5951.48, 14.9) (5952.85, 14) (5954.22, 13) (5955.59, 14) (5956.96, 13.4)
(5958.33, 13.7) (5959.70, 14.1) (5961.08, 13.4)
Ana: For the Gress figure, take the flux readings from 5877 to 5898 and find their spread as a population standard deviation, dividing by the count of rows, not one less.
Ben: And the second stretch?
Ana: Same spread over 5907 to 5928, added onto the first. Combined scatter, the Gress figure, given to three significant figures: 2.51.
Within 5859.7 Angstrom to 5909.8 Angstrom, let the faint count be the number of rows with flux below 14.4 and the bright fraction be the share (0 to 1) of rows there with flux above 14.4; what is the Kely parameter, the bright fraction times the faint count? 9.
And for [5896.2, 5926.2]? 5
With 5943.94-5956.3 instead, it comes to 2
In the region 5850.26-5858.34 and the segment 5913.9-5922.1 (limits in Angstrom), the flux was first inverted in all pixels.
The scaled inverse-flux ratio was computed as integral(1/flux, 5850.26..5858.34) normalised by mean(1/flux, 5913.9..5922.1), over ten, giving 0.73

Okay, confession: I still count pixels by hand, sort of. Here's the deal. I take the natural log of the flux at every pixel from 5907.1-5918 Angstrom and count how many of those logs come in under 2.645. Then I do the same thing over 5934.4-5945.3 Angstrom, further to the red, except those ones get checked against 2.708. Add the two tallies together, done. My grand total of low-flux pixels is 11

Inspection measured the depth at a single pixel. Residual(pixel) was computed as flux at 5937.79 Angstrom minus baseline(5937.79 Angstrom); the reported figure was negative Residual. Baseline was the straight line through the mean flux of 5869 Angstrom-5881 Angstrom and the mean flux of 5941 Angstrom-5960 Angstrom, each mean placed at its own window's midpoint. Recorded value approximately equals 0.6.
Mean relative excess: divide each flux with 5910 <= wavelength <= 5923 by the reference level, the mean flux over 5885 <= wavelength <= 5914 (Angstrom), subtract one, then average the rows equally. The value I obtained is 0.02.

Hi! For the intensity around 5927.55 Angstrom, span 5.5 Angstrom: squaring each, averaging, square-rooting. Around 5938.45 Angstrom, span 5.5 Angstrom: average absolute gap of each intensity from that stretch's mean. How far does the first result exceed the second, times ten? 141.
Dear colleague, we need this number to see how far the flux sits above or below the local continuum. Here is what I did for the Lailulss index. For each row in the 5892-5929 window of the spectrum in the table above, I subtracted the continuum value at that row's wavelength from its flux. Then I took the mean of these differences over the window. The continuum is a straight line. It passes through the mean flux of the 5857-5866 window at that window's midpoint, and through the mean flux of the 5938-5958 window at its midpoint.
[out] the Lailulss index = -1.1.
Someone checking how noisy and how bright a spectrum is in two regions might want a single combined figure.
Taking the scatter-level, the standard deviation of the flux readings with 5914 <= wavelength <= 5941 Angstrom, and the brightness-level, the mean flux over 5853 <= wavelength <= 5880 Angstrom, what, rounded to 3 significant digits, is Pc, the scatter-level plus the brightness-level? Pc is 16.3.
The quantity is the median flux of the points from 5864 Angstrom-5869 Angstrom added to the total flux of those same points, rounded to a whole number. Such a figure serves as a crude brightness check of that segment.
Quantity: 74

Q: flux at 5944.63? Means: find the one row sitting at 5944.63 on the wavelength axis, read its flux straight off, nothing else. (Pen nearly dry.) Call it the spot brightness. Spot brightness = 16.1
